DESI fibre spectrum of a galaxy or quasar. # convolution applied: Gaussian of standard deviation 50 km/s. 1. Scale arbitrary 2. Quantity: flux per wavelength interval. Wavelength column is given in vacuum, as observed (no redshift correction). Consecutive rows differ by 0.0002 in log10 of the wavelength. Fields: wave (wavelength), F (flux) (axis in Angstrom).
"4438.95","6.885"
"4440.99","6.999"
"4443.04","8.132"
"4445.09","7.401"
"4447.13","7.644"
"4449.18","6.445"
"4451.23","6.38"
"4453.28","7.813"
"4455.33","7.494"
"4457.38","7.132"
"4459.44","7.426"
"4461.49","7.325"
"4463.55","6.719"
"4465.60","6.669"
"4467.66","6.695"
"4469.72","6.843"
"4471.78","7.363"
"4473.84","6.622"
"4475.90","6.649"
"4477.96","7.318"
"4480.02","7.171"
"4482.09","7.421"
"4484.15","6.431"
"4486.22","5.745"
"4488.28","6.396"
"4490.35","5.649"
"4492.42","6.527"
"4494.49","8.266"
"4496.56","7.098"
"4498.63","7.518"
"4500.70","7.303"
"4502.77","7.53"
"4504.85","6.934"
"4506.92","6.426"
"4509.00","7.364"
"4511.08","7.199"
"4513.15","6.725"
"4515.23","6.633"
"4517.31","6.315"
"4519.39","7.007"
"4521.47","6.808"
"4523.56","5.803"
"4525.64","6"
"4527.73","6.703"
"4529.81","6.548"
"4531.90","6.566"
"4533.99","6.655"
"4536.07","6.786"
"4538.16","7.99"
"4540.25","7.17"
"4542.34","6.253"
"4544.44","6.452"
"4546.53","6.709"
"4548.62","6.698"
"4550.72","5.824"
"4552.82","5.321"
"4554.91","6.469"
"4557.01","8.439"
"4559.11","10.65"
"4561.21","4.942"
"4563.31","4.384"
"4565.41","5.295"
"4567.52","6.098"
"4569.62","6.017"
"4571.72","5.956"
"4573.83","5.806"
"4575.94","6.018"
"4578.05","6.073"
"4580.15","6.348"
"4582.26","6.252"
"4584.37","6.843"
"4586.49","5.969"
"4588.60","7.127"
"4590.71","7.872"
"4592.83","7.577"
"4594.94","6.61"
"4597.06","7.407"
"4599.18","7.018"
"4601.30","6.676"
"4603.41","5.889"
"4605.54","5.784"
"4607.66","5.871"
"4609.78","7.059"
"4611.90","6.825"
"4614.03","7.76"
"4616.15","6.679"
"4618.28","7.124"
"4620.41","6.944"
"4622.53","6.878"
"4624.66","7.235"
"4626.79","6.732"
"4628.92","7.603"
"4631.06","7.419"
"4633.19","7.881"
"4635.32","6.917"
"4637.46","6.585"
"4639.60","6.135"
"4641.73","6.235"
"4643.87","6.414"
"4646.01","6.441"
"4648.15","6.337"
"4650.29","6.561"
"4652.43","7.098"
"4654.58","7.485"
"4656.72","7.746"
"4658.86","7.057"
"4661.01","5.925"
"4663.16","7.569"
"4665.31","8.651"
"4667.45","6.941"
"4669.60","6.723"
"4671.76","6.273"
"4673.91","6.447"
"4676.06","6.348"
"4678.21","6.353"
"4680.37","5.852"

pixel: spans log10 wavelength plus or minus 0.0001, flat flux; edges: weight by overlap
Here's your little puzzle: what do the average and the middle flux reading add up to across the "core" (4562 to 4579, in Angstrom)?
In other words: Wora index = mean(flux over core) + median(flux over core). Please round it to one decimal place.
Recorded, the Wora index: 11.7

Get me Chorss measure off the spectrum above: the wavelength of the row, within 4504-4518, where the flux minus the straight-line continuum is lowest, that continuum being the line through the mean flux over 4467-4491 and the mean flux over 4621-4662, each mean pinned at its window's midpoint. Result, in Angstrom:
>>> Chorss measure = 4517.31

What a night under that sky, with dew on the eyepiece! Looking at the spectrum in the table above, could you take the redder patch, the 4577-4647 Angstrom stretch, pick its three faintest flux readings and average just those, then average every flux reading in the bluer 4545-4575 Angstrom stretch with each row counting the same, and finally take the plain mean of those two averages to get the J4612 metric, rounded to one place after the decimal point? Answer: 6.1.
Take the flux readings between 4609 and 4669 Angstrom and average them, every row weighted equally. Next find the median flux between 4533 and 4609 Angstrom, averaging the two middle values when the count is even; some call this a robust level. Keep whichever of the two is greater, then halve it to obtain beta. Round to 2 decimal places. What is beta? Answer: 3.50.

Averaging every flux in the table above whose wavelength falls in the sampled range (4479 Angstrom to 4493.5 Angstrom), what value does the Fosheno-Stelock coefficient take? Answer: 6.48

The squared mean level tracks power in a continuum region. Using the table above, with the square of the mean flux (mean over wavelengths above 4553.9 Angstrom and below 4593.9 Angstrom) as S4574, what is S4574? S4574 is 43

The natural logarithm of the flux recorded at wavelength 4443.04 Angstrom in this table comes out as 2.10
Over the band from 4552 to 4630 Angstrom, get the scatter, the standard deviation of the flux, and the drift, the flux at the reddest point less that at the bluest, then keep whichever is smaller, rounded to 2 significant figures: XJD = 1.1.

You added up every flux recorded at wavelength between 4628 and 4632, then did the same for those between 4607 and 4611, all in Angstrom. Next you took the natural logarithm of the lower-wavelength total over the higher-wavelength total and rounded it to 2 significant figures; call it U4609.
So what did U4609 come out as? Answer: -0.15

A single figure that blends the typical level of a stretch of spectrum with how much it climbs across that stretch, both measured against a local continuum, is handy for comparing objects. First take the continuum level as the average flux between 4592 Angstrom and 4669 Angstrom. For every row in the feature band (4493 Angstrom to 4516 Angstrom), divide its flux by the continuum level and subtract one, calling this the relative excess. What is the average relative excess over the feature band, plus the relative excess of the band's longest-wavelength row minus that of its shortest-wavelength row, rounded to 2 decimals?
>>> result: -0.20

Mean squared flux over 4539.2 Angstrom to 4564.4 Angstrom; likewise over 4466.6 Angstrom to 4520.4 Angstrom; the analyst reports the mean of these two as 47.0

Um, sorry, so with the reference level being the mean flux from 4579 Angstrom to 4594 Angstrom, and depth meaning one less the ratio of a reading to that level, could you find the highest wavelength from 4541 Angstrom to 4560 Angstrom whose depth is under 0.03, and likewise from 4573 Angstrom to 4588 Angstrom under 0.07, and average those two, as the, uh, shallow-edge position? 4571.7 Angstrom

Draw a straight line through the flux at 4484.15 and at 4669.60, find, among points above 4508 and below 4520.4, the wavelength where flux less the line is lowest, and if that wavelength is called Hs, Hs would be 4517.31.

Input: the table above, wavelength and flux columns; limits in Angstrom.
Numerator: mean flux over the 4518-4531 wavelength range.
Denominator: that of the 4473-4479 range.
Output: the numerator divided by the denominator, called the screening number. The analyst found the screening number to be 0.94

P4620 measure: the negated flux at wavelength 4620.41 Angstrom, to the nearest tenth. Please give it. -6.9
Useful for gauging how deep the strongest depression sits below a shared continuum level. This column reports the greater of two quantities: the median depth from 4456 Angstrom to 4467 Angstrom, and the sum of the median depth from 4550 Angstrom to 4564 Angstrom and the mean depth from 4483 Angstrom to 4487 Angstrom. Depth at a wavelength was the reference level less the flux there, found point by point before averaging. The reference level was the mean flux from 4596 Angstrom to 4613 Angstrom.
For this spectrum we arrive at 1.2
